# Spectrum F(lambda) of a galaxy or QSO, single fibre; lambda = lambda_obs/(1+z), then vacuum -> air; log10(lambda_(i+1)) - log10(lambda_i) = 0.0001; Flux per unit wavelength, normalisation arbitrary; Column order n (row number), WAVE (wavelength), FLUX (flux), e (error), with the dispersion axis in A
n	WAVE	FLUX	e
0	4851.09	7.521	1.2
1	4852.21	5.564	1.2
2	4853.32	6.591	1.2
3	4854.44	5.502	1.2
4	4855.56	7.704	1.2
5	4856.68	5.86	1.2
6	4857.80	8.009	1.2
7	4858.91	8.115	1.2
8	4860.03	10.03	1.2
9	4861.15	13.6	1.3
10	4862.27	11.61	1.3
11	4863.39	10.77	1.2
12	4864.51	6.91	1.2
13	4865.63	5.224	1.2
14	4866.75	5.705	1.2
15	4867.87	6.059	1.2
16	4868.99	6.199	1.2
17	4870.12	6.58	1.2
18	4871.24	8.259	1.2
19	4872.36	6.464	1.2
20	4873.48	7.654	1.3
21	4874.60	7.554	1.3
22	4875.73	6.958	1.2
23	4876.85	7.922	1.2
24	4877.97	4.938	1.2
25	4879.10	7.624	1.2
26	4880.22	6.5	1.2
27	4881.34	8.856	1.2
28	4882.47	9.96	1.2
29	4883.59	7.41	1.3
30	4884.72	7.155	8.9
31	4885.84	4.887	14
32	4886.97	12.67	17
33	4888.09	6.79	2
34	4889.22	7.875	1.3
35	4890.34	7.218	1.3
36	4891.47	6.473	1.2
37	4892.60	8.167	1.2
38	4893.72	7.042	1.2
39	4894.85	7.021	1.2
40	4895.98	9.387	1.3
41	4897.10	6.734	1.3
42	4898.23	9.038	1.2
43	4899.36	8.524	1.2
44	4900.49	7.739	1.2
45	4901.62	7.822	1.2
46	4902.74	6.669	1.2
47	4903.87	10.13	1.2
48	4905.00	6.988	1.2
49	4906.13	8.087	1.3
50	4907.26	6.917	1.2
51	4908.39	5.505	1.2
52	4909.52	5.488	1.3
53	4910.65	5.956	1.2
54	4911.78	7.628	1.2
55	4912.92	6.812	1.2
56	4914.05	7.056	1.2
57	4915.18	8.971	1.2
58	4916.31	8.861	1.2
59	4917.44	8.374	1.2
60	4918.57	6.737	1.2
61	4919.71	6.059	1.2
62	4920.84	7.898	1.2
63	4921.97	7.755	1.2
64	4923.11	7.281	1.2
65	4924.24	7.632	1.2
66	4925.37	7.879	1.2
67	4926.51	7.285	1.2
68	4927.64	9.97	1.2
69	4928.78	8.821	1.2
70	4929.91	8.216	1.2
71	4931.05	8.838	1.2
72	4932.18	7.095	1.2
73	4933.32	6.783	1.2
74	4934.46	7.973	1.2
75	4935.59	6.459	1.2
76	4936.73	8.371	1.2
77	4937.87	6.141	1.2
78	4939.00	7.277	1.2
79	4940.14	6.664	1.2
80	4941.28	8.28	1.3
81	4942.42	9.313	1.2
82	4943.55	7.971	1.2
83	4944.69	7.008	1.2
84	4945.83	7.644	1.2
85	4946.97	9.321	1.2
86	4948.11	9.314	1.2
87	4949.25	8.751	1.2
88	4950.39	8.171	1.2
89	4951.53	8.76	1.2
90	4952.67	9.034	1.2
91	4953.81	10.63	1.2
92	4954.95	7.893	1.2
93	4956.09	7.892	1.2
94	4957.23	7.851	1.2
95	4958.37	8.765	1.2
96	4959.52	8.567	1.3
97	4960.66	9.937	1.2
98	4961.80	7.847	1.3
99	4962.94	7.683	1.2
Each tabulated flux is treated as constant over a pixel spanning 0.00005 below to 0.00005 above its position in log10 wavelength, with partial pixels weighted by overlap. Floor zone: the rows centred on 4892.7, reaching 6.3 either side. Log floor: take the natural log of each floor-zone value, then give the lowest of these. 1.87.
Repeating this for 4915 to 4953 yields 1.80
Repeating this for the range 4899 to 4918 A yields 1.70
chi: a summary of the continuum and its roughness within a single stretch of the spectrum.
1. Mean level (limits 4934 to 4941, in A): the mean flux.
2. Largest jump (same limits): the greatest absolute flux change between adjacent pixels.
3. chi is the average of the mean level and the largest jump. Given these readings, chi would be 4.7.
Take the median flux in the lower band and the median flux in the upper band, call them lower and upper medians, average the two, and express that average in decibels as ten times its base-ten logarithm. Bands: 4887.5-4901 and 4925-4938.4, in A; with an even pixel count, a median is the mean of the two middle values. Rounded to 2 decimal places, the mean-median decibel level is 8.87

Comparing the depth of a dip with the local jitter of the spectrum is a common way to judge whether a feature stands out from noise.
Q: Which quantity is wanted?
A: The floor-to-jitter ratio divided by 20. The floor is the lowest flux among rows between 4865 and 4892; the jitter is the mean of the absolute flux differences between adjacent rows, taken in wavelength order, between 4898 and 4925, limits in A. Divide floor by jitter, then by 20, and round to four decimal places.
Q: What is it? 0.2374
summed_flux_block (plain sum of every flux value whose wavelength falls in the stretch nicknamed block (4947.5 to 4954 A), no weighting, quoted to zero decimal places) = 55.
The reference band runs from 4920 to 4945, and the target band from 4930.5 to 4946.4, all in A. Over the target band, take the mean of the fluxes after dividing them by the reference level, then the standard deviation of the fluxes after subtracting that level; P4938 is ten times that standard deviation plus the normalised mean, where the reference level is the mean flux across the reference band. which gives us 10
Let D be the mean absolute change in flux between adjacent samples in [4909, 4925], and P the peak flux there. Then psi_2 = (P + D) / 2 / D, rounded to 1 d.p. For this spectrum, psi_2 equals 5.9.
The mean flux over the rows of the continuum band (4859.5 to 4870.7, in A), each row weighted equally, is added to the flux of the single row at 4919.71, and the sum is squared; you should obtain 205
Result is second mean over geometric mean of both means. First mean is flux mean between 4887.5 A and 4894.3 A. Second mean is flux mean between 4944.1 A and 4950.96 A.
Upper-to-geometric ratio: 1.07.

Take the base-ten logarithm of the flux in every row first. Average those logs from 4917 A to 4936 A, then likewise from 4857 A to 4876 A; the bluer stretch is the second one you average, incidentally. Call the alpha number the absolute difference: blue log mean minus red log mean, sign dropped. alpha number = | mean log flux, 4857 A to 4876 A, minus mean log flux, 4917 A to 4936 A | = 0.00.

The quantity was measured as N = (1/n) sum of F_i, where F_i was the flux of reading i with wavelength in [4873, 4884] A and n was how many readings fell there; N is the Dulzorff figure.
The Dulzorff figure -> 7.5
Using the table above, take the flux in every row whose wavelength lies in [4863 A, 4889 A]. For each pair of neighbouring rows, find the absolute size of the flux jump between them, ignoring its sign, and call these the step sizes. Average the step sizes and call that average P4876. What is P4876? 1.9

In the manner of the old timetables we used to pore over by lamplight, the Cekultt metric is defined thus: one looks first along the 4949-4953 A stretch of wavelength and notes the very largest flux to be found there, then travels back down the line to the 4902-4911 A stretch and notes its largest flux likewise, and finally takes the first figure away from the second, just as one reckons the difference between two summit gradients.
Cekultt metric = 1.1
